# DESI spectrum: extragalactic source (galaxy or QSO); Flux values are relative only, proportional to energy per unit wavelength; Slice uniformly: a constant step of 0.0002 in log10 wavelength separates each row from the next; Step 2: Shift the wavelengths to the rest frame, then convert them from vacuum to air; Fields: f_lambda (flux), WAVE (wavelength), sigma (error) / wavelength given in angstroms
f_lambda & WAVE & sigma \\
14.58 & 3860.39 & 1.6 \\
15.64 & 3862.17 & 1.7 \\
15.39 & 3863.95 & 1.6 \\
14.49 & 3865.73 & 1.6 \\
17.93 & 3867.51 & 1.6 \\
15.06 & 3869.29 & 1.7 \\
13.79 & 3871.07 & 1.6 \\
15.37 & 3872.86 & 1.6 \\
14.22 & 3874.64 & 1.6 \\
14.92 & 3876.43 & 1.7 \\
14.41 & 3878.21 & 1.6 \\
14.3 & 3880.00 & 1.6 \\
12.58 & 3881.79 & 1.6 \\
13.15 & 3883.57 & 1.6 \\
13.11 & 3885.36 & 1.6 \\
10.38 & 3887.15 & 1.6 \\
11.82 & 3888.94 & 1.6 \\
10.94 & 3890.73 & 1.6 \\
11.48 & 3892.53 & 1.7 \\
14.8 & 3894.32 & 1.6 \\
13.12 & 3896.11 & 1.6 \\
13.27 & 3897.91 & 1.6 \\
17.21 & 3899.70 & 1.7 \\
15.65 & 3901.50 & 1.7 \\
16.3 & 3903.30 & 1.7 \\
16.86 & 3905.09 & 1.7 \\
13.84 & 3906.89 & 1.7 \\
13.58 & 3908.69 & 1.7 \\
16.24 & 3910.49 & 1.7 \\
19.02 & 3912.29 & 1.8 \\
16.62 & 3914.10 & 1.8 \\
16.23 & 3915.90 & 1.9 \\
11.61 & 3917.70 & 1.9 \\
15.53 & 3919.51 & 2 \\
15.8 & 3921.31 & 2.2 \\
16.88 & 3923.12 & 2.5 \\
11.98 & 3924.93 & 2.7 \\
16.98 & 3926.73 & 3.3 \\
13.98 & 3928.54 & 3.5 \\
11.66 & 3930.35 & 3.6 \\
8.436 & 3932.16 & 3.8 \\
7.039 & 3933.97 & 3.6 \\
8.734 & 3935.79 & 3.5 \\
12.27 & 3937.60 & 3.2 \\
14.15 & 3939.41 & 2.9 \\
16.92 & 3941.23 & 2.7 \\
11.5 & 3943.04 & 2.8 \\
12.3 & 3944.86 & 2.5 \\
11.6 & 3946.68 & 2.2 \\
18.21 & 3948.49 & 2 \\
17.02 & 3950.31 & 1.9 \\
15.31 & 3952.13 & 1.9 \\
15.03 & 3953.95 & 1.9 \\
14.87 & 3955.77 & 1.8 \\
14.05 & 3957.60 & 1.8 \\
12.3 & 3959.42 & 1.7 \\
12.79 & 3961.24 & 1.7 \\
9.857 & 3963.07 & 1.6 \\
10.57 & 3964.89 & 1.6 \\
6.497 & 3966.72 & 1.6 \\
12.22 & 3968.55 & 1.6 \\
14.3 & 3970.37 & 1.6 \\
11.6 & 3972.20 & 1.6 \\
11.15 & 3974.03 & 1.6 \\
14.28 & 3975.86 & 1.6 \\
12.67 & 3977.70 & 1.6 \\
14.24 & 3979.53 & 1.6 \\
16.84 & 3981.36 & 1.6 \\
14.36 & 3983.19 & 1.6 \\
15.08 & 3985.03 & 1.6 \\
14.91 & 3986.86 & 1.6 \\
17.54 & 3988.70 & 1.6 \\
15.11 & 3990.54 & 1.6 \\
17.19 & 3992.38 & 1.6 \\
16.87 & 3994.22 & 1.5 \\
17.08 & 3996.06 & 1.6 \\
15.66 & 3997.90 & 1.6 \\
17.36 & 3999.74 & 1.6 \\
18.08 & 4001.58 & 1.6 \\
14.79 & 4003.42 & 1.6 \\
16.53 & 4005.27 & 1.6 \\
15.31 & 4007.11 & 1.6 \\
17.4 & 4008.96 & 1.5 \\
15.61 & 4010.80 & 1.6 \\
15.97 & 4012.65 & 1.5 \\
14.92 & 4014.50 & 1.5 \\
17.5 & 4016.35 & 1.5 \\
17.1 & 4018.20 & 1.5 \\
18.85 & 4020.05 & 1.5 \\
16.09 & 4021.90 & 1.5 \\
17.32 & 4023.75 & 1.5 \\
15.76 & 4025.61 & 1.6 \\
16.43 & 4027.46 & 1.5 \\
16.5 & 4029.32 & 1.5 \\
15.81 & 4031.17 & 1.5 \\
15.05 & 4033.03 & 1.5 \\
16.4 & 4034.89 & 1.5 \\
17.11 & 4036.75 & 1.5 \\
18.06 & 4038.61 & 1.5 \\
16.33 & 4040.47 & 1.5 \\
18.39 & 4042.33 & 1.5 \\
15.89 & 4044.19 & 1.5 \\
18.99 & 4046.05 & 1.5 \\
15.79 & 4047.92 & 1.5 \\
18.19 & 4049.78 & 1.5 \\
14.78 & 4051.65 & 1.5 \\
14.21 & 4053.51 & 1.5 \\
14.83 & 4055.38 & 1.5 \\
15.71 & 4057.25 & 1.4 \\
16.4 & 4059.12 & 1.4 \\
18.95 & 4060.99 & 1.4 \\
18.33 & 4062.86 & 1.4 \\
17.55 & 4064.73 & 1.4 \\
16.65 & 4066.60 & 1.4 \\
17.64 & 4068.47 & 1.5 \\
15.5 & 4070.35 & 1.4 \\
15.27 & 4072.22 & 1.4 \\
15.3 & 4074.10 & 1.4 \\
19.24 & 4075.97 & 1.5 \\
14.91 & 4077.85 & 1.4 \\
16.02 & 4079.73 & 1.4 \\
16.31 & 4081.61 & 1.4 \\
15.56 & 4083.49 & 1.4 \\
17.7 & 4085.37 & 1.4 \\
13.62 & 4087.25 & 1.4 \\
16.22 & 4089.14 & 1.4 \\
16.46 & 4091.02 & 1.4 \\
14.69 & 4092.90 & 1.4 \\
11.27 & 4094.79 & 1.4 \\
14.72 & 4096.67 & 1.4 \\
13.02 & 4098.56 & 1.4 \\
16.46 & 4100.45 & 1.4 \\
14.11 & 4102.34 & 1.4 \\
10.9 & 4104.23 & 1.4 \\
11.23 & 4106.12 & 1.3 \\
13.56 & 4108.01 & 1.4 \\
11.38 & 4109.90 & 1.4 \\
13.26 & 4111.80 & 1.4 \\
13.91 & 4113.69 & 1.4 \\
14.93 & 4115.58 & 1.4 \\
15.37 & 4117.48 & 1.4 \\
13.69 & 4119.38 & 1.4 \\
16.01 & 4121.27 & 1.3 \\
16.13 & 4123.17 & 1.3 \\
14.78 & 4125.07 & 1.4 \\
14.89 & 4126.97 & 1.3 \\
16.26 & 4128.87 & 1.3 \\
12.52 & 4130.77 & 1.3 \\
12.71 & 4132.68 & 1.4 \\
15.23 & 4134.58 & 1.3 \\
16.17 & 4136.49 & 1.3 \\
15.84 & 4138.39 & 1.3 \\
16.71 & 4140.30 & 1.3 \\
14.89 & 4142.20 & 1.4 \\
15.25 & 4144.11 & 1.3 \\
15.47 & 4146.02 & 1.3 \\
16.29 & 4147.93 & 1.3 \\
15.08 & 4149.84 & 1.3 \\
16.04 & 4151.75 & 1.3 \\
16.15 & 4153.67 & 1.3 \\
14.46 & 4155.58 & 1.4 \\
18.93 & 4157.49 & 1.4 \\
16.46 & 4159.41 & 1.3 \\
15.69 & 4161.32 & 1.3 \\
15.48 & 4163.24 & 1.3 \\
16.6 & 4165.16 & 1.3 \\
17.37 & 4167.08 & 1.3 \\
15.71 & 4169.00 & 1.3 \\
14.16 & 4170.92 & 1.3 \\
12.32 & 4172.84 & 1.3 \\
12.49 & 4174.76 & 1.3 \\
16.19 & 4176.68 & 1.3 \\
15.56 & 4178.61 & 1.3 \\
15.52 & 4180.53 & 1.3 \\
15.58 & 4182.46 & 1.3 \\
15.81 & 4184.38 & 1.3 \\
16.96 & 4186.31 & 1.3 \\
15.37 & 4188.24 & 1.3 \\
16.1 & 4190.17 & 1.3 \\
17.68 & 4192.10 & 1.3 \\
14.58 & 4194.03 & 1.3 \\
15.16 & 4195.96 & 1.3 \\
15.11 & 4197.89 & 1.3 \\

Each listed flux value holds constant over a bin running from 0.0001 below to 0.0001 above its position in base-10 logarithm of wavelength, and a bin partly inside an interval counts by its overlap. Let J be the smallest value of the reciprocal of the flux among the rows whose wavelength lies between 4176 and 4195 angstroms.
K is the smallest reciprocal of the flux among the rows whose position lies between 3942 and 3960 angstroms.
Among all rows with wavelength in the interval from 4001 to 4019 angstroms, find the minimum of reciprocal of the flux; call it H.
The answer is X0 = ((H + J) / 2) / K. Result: 1.02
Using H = 0.0553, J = 0.0566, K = 0.055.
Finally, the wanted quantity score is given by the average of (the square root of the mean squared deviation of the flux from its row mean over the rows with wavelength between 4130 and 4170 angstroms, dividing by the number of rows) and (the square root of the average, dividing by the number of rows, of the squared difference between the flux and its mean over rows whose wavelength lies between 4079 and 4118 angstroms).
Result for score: 1.6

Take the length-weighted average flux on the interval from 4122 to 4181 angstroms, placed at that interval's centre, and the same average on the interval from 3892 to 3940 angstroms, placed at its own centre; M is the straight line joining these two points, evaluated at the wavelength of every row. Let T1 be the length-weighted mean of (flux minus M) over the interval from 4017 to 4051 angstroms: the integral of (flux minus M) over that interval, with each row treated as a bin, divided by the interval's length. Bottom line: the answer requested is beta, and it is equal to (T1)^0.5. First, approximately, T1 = 2.15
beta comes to 1.47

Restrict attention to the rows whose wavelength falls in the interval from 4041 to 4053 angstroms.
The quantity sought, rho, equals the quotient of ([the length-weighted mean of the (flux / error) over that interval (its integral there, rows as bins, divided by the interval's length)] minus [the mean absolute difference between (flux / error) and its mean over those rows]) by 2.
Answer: 5.1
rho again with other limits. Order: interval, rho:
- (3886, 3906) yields 3.6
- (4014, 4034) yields 5.2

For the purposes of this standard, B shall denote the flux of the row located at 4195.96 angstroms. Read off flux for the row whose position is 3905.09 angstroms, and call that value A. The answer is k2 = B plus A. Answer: 32.0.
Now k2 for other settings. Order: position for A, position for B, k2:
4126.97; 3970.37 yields 29.2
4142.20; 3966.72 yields 21.4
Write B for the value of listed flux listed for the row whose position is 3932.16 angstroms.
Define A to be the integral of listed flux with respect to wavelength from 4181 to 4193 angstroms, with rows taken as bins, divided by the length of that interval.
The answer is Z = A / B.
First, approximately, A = 16.2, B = 8.436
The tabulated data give 1.92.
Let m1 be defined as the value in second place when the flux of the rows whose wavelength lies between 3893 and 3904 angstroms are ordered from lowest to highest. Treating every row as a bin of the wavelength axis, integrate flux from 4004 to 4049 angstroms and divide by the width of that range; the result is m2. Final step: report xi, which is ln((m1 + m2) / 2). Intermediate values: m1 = 13.27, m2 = 16.6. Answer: 2.70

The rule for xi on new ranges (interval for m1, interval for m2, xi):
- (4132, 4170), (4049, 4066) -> 2.74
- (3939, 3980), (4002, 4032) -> 2.57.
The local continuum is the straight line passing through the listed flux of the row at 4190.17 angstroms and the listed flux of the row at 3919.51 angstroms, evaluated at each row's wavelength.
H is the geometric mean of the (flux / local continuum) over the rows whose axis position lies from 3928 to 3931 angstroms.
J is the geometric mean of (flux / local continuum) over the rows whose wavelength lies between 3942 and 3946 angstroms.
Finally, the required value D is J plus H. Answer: 1.6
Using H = 0.82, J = 0.76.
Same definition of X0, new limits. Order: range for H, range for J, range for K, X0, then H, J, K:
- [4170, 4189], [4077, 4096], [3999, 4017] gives 1.04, 0.0590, 0.0565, 0.055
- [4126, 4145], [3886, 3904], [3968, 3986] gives 0.99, 0.0598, 0.0581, 0.059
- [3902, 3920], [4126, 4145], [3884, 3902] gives 0.97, 0.0526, 0.0598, 0.058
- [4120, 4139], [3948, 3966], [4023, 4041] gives 1.05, 0.0615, 0.0549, 0.055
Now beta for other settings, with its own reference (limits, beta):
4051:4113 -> 0.44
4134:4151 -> 0.57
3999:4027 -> 1.40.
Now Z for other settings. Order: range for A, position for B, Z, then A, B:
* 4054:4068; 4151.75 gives 1.05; 16.9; 16.04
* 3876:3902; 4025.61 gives 0.85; 13.4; 15.76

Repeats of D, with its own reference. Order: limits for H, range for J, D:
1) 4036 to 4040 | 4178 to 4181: 2.1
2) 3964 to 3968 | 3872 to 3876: 1.5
